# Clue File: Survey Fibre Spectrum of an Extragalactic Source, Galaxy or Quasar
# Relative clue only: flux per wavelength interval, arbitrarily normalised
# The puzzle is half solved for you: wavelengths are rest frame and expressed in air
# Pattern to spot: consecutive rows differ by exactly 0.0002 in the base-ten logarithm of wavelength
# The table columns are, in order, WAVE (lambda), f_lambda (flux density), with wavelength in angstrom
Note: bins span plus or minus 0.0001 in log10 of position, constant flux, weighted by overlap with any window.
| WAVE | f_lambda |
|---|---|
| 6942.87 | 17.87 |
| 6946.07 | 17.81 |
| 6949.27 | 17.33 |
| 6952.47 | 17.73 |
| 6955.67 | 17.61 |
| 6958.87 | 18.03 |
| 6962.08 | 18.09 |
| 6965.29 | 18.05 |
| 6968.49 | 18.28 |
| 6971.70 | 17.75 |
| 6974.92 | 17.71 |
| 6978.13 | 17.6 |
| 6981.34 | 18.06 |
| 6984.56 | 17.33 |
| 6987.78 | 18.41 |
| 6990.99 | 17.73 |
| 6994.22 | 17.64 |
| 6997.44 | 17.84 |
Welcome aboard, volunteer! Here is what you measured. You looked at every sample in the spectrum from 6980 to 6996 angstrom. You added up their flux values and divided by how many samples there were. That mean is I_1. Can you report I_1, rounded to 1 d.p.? 17.8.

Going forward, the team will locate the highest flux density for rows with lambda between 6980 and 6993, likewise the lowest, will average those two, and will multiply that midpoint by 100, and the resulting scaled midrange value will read 1787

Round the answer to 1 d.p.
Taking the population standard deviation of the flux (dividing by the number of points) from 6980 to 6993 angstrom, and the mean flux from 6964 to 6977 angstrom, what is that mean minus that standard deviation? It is 17.5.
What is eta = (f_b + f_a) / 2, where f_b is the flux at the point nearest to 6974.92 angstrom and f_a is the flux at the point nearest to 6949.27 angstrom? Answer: 17.52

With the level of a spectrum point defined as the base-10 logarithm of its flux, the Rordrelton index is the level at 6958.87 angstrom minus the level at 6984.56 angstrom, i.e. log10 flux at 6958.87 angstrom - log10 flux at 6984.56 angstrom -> 0.017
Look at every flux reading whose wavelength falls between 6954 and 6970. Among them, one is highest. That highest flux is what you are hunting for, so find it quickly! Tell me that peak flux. 18.28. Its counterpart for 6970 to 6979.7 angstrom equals 17.75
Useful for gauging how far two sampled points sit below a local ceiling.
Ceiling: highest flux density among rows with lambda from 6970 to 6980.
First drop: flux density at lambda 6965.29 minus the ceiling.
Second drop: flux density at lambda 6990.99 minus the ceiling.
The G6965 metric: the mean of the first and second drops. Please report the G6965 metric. 0.14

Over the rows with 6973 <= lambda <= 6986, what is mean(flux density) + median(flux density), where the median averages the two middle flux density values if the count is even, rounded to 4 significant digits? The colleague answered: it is 35.33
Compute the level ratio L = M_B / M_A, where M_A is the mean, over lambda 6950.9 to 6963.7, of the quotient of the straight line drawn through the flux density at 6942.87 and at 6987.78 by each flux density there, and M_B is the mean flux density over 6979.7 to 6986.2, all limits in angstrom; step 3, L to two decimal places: 17.52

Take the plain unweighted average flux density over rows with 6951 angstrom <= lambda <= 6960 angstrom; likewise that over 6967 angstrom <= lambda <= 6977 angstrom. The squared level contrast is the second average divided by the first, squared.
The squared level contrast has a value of 1.01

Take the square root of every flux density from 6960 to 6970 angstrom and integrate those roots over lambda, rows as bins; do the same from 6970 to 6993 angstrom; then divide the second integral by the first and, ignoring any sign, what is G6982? 2.3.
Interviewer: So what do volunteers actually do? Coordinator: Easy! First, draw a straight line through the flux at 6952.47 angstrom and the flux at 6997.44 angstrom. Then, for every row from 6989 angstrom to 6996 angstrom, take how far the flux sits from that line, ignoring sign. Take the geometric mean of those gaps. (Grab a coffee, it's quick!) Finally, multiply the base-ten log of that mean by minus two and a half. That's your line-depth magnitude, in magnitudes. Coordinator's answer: 2.2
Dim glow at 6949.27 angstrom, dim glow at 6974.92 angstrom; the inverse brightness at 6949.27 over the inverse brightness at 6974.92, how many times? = 1.02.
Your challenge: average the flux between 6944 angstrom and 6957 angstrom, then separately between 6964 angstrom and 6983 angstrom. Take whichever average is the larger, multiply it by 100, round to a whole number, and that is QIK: 1791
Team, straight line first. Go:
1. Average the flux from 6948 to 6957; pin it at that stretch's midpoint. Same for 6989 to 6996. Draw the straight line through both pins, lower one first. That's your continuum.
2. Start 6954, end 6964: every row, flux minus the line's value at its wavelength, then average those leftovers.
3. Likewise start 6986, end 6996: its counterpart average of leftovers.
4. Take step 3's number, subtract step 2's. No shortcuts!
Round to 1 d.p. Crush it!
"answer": -0.1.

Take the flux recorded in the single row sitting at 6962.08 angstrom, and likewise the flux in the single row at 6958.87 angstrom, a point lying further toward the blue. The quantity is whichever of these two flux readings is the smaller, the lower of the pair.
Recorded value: 18.0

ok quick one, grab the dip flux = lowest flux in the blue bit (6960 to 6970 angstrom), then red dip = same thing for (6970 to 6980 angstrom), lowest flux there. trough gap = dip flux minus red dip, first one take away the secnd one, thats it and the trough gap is 0.45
